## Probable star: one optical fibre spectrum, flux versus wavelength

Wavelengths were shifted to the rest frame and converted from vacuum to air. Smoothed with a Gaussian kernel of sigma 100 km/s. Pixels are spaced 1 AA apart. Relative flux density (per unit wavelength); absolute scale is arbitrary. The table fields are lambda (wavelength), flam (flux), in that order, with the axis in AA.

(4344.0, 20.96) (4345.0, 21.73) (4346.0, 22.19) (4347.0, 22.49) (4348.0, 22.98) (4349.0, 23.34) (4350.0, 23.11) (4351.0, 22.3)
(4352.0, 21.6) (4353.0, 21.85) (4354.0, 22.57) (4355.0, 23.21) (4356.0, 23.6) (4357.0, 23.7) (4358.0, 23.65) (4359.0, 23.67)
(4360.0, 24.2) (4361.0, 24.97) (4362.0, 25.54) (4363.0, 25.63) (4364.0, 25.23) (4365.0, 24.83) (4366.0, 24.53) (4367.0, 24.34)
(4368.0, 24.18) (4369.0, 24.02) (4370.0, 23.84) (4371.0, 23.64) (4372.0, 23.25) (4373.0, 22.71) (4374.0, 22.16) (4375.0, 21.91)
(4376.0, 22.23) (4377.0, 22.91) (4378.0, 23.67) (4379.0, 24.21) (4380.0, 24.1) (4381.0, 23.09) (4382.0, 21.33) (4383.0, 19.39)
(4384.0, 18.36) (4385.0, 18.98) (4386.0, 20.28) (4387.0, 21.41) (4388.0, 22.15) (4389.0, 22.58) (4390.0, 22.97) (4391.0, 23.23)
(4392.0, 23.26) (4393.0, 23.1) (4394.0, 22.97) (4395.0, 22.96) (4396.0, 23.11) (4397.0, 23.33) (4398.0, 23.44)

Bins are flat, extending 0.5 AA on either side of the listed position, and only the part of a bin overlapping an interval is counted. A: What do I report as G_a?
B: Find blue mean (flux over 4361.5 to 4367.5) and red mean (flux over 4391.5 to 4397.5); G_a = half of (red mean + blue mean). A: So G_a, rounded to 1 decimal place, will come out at 24.1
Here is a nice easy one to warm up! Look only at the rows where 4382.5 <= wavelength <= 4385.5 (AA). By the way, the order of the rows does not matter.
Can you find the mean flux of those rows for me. 18.9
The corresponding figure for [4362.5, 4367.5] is 24.9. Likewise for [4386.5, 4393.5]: 22.7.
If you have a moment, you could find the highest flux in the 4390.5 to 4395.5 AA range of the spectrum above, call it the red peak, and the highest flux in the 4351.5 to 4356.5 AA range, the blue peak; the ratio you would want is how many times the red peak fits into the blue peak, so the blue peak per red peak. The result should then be 1.01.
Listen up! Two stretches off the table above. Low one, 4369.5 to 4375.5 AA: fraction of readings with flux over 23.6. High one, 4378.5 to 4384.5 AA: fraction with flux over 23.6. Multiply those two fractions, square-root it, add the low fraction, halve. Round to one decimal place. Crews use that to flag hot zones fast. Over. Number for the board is 0.3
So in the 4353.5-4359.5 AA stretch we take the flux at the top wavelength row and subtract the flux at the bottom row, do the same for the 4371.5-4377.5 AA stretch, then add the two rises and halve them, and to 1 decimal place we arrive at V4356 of 0.4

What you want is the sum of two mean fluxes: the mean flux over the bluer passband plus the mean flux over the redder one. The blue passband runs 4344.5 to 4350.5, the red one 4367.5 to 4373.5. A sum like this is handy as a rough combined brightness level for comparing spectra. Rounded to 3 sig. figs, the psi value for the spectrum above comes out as 46.2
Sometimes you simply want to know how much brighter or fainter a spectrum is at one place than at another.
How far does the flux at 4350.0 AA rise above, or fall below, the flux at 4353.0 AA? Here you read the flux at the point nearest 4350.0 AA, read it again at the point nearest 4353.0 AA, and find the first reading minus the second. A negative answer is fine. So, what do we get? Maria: 1.3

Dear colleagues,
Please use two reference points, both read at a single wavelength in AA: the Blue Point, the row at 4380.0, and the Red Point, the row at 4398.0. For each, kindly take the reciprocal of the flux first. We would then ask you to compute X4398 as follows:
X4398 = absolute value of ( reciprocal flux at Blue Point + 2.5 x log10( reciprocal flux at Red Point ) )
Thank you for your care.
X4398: 3.38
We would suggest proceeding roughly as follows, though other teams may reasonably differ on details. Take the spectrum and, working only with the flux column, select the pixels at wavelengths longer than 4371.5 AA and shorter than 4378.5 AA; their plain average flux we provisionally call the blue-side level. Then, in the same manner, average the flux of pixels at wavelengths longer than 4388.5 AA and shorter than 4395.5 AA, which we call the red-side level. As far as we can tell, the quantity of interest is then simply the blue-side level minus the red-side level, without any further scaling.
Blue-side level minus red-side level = -0.3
